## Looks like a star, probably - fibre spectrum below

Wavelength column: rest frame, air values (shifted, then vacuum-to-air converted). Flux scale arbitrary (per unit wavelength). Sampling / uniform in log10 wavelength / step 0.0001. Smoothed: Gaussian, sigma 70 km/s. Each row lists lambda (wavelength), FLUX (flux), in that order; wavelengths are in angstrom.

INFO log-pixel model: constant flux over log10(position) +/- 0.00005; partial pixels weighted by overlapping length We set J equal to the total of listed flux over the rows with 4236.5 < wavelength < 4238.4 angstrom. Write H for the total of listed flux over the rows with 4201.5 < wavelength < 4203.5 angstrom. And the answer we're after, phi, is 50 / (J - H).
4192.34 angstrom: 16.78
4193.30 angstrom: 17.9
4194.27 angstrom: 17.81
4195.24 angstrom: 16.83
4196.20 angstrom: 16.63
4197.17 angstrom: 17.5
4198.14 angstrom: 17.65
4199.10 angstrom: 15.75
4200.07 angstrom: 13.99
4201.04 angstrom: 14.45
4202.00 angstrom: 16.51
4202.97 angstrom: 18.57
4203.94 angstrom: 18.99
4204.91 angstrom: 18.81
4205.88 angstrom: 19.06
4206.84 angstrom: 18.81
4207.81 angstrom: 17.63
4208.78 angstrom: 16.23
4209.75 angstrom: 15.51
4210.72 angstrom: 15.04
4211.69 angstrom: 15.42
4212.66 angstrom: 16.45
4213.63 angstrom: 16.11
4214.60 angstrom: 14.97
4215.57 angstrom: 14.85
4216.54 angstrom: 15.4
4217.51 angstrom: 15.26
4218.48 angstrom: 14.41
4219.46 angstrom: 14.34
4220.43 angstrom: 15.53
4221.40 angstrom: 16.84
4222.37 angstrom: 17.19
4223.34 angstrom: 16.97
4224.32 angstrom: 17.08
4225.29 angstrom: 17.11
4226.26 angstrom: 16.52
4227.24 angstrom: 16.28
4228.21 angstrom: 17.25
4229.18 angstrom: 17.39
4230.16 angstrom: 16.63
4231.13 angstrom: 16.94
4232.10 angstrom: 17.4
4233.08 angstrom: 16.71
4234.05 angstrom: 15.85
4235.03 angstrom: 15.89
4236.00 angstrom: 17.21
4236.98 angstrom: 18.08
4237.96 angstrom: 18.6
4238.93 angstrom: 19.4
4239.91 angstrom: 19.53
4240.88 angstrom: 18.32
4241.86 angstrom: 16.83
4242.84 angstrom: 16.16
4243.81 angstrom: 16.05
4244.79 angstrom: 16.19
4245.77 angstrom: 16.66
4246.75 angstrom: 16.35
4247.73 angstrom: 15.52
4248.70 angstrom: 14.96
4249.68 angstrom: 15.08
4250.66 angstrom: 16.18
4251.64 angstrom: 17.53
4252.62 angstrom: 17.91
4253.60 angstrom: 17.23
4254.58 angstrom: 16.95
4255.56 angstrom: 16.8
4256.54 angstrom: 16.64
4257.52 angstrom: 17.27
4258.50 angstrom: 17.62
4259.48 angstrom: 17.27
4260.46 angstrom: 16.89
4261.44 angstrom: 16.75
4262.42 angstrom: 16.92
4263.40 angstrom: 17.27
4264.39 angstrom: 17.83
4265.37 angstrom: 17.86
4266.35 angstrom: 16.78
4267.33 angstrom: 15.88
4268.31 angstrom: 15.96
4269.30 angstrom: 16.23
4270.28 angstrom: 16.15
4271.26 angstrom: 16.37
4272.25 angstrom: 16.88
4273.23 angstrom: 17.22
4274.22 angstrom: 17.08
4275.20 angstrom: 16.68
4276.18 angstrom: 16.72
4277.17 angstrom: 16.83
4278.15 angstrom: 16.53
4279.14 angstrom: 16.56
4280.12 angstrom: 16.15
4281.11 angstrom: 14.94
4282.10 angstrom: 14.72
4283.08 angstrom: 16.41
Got 31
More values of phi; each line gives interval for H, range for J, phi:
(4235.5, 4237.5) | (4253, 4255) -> -45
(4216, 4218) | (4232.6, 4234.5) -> 26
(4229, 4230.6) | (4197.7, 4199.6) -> -81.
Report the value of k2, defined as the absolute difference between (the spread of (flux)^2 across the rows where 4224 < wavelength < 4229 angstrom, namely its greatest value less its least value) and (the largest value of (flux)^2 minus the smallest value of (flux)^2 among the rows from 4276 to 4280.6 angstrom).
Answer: 10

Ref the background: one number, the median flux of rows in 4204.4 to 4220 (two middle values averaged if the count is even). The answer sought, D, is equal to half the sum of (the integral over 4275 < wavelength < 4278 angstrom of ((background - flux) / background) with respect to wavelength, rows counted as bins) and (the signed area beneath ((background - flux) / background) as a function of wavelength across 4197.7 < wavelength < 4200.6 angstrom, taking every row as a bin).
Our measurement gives -0.15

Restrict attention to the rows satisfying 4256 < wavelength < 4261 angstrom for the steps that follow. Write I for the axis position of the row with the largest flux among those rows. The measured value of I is 4258.50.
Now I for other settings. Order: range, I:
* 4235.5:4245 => 4239.91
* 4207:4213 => 4207.81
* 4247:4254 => 4252.62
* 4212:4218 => 4212.66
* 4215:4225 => 4222.37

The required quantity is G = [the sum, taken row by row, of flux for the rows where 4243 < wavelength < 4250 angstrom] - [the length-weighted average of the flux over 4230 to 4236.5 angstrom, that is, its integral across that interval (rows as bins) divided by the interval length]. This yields 94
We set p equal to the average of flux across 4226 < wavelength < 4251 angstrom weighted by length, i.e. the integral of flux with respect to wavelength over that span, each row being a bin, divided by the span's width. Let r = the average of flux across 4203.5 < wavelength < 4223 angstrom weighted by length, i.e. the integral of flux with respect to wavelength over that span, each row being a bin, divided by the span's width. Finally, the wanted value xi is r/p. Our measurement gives 0.97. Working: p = 16.9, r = 16.3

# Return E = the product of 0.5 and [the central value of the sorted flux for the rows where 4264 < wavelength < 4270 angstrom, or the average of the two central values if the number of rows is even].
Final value 8.25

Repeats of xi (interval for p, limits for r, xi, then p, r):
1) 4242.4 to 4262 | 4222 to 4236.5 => 1.01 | 16.6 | 16.8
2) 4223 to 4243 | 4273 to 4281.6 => 0.96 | 17.3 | 16.5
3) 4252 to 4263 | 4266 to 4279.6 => 0.97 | 17.1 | 16.6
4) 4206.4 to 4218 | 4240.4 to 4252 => 1.02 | 16.0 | 16.3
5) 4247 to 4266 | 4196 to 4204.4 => 0.99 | 16.9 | 16.7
